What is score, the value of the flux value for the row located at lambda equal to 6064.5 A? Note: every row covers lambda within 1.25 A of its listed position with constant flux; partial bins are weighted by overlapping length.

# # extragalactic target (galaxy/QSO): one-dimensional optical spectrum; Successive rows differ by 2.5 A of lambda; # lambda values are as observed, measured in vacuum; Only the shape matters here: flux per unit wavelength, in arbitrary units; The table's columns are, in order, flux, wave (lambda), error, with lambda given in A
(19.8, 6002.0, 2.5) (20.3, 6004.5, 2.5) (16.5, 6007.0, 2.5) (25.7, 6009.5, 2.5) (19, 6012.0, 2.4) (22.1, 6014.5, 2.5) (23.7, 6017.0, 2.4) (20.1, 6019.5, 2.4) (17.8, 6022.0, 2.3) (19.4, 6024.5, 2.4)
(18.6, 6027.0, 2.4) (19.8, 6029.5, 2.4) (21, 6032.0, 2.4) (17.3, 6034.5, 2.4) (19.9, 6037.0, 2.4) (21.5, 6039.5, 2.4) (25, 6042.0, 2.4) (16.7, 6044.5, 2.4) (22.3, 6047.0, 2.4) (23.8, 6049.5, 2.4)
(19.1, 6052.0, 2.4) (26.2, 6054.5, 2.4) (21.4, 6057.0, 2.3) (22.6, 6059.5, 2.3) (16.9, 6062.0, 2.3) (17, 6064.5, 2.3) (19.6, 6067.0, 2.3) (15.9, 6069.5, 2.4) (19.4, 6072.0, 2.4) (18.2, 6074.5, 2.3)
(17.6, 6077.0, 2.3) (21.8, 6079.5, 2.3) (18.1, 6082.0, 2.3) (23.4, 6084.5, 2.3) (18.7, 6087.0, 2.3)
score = 17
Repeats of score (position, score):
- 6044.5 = 16.7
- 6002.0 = 19.8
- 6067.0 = 19.6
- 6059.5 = 22.6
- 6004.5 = 20.3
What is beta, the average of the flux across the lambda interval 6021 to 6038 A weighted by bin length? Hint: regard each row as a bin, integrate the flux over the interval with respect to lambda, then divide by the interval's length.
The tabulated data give 19.1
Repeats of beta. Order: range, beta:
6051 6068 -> 20.4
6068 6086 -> 19.2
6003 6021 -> 21.0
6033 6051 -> 20.9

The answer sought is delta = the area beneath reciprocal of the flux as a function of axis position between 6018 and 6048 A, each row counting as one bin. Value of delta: 1.52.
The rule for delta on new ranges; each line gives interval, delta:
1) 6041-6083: 2.14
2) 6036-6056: 0.93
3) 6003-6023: 0.99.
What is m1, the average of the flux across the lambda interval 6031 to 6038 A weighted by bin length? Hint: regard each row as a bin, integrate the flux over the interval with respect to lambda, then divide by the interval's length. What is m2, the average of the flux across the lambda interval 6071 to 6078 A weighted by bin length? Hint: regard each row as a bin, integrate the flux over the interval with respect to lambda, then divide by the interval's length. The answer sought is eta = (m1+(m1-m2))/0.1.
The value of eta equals 203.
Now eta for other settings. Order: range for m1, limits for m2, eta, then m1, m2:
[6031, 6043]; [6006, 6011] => 205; 20.9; 21.2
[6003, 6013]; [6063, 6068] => 226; 20.4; 18.2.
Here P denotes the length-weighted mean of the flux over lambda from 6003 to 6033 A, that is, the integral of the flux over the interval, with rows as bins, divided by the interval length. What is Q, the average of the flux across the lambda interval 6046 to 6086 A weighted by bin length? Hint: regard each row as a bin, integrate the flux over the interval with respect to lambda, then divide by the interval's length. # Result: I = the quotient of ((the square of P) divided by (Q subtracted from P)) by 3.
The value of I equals 986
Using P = 20.3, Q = 20.2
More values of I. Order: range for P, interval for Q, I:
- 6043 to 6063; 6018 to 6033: 87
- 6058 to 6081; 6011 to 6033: -86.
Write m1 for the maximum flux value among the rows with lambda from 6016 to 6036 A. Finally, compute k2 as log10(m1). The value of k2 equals 1.37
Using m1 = 23.7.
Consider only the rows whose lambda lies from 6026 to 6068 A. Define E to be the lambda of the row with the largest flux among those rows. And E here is 6054.5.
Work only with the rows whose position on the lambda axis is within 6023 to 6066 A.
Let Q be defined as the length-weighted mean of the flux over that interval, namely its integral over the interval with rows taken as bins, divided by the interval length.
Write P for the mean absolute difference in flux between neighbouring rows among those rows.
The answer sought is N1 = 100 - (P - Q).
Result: 117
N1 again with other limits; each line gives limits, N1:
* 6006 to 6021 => 116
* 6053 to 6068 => 118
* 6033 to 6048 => 116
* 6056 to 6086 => 116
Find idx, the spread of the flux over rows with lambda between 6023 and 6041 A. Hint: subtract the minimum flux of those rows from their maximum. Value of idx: 4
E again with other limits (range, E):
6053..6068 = 6054.5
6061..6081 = 6079.5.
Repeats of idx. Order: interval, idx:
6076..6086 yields 6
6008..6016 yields 7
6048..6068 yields 9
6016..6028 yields 6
